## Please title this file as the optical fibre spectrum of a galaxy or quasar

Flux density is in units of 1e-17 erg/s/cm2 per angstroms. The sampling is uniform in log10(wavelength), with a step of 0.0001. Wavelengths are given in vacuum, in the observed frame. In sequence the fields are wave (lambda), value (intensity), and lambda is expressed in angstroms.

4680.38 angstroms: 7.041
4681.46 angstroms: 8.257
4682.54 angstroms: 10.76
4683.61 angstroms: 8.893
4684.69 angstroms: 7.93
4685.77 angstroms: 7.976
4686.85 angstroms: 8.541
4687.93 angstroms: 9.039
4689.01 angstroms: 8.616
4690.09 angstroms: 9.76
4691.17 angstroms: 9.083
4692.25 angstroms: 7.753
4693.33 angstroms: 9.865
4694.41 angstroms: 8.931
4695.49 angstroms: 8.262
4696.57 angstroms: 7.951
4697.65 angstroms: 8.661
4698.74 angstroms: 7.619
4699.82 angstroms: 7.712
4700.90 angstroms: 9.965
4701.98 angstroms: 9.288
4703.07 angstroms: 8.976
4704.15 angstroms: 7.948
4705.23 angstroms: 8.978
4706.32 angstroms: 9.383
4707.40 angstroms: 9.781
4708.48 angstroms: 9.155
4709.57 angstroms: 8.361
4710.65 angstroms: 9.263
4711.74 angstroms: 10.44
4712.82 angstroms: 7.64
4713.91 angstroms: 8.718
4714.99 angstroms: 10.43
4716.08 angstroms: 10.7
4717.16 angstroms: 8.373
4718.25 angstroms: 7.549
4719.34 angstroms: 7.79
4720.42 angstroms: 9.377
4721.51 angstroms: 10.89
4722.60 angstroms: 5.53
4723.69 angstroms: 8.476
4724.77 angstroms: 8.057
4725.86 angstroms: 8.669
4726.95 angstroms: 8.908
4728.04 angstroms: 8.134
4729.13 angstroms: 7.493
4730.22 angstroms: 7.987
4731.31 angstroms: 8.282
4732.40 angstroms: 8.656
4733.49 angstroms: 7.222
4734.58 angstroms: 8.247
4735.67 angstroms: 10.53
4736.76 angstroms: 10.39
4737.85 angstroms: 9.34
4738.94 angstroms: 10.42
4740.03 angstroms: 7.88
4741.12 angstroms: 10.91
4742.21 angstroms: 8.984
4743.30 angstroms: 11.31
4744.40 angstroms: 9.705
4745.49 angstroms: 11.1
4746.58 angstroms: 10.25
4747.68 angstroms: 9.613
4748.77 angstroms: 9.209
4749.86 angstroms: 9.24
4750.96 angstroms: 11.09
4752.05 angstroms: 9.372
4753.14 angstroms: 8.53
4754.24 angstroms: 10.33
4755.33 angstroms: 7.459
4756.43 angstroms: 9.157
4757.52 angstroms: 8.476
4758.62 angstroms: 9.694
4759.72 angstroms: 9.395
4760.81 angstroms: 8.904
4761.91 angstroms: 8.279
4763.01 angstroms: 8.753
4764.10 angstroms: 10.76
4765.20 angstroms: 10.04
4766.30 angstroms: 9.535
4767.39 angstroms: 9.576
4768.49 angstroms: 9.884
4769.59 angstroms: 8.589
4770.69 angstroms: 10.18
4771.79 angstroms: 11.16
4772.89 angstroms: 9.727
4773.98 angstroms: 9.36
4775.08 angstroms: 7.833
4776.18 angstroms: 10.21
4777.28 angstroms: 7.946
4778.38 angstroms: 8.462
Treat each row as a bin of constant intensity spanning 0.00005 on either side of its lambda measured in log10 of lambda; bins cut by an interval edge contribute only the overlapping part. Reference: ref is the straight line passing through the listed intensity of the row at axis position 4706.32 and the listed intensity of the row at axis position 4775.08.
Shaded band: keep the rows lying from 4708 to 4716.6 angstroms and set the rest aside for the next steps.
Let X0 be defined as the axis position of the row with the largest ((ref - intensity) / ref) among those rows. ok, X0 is 4712.82 angstroms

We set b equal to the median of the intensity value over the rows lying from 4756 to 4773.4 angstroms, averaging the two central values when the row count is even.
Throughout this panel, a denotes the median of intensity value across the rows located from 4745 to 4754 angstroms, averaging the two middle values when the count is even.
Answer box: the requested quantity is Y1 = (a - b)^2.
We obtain 0.0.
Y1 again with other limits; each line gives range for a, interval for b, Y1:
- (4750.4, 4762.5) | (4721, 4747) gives 0.1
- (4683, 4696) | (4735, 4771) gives 0.7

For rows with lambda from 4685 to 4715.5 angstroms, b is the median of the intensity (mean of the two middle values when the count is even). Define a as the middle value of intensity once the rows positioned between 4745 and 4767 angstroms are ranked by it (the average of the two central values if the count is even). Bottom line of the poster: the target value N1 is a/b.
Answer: 1.05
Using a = 9.38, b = 9.0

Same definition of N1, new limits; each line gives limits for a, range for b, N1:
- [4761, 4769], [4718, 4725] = 1.19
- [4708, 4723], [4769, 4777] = 0.92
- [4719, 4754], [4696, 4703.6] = 1.05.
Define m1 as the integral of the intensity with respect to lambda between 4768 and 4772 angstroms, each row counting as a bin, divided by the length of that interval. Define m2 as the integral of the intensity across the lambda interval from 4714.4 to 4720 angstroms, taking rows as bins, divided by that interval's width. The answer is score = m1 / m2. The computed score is 1.10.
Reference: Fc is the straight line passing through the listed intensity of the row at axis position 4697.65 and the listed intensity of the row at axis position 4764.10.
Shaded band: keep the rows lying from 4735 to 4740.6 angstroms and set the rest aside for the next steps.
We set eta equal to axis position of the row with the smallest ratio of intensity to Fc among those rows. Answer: 4740.03 angstroms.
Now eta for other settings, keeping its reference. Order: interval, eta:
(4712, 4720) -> 4718.25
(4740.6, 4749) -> 4742.21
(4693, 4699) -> 4698.74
